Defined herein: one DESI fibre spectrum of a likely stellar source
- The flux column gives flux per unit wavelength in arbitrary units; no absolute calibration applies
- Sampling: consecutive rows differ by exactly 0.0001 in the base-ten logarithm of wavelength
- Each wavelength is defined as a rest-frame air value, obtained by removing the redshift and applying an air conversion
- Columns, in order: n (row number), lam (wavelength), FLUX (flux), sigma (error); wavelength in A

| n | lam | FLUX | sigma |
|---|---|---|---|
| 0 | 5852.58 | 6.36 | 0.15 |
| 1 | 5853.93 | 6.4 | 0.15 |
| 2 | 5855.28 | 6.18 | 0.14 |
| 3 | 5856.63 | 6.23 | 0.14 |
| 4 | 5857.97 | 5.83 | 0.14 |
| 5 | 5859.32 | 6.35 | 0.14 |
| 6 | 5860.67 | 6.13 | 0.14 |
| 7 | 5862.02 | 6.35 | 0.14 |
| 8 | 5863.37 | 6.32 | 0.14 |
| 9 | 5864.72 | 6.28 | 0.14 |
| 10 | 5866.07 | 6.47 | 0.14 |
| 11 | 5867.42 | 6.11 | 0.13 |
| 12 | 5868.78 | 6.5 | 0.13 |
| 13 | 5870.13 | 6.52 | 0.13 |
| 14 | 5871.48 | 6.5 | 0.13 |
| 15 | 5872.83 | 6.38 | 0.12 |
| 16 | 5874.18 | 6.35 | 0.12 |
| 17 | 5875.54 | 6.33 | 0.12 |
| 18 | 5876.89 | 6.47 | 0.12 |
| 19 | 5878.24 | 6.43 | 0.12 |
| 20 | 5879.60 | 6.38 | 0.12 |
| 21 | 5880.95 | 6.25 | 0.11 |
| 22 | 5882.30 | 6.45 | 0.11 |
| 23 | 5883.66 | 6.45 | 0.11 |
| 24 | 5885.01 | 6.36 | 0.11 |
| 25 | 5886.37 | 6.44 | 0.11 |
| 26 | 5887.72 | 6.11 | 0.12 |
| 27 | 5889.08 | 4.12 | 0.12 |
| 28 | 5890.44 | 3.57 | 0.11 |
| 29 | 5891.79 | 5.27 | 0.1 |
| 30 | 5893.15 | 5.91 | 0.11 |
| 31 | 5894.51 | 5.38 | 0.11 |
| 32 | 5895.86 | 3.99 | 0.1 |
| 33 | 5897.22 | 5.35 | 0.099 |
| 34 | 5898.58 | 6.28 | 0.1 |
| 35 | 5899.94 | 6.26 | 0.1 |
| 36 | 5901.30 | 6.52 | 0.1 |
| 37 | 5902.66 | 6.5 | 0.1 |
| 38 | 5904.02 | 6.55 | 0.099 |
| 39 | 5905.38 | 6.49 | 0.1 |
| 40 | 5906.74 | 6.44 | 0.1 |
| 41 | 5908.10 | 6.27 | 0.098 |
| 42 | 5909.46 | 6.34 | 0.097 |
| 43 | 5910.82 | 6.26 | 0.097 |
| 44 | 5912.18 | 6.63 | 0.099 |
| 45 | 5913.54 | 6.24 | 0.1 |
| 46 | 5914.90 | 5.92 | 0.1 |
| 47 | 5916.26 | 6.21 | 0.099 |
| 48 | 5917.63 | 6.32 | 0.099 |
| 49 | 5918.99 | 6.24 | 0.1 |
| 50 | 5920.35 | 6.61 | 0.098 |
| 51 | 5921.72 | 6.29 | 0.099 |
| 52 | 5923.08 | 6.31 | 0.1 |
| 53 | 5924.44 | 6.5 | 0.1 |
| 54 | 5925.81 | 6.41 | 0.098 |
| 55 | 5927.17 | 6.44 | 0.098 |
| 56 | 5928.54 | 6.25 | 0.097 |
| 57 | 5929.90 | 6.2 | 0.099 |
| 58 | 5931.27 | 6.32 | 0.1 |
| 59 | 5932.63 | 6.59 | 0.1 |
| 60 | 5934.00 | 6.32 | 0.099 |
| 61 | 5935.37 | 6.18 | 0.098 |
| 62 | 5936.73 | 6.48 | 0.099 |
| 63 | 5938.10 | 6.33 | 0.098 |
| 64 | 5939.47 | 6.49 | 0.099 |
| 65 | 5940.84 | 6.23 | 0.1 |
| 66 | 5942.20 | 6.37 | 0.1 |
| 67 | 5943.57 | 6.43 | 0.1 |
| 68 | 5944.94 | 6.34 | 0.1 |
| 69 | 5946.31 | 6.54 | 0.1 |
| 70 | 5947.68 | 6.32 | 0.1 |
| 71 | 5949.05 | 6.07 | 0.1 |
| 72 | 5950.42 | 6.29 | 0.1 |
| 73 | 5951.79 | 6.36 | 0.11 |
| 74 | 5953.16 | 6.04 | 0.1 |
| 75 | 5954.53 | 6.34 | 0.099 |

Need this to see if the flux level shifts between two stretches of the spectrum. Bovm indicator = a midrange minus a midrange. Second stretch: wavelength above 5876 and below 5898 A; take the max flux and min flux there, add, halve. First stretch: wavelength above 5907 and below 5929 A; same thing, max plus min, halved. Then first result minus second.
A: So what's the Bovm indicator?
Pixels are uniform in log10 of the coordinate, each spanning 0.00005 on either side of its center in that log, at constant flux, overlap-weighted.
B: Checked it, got 1.3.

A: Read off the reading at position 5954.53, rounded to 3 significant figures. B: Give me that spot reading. 6.34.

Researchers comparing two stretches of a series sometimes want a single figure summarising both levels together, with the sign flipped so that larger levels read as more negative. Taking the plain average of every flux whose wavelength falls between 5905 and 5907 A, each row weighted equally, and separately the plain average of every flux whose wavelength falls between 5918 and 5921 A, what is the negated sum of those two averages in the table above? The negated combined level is -12.9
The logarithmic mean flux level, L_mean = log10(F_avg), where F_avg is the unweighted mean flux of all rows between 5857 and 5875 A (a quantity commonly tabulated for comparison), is 0.8003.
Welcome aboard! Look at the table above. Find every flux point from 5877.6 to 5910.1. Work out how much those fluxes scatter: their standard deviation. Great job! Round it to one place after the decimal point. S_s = 0.9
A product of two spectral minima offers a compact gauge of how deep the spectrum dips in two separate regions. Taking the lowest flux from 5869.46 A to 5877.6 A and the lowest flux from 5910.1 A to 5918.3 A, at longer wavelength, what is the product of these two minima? 37.5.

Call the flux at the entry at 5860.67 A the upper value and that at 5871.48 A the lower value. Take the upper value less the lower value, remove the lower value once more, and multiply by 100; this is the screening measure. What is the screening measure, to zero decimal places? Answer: -687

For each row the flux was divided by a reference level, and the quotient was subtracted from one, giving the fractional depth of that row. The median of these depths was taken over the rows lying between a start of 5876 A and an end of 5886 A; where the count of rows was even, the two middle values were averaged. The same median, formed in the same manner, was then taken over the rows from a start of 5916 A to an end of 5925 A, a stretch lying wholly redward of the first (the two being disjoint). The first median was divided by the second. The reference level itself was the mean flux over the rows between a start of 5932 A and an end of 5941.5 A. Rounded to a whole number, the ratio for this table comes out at -1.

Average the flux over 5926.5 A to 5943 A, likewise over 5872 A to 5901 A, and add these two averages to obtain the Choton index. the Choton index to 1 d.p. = 12.2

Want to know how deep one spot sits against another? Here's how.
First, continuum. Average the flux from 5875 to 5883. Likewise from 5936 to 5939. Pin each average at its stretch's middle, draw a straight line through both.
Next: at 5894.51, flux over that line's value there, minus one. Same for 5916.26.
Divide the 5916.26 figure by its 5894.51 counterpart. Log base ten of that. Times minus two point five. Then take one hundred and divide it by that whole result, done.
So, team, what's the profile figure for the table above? 55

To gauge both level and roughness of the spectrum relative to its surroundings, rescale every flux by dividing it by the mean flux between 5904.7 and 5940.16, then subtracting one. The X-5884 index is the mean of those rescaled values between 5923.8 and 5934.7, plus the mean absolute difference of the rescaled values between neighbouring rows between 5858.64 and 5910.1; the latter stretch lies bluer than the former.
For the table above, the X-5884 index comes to 0.058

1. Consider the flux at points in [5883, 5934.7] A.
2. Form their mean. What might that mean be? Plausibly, 6.07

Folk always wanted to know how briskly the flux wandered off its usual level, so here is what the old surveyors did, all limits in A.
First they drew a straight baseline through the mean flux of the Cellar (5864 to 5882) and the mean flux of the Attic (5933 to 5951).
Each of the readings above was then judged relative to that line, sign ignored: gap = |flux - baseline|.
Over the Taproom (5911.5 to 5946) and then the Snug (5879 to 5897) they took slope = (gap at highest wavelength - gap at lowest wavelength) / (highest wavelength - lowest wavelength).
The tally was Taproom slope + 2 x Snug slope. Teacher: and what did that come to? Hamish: 0.28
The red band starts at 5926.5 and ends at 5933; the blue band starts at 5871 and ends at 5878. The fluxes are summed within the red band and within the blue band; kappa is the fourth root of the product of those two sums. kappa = 5.65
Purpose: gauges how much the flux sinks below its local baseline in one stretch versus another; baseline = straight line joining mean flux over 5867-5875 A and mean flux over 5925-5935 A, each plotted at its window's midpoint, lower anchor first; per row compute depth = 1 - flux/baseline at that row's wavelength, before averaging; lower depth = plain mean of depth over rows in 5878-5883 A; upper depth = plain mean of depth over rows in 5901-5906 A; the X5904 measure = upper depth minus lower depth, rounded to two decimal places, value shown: -0.02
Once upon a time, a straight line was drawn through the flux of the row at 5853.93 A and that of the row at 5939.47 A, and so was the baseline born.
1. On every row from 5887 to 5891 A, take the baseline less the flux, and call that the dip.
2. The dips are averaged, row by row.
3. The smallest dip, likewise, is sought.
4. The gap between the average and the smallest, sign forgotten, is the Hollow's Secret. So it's 1.5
